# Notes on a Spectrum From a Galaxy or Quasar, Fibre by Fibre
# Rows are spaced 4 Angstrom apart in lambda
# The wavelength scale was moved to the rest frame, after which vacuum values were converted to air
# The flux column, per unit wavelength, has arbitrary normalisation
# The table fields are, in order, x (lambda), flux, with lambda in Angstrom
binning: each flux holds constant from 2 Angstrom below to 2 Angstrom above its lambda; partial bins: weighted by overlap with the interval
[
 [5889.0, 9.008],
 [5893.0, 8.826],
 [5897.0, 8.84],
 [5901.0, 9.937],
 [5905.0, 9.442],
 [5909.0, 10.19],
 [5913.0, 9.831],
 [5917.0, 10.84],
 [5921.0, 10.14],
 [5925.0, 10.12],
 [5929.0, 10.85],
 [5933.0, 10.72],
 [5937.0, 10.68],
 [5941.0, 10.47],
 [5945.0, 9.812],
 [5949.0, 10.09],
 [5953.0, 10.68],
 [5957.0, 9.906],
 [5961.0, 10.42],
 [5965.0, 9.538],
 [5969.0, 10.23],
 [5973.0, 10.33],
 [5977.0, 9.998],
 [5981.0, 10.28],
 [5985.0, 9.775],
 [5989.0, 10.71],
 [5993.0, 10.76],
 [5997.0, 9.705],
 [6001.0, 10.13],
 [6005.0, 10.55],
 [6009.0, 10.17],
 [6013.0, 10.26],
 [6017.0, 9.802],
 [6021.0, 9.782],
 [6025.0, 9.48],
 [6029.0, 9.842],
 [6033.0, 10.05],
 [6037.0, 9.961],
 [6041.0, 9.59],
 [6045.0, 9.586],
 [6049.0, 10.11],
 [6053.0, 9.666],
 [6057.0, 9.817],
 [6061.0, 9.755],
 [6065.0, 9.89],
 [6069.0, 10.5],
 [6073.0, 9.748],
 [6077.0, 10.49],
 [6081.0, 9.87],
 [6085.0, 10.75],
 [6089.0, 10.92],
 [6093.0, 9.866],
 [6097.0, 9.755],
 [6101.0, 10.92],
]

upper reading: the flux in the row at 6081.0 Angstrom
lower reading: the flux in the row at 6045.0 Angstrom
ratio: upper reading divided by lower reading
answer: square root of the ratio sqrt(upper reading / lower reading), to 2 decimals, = 1.01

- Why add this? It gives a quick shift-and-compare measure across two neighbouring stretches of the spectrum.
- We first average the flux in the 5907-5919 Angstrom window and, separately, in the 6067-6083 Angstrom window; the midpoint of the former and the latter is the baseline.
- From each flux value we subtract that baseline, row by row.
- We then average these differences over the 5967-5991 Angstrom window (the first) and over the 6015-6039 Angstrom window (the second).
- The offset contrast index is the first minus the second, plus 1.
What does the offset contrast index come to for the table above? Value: 1.40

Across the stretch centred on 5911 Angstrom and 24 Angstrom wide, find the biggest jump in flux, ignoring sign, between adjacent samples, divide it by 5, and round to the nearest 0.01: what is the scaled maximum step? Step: 0.20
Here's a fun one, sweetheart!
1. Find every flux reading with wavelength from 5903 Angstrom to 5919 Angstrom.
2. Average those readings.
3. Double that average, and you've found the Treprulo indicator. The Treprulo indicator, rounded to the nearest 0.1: 20.2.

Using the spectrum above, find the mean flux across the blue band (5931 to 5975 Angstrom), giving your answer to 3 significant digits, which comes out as 10.3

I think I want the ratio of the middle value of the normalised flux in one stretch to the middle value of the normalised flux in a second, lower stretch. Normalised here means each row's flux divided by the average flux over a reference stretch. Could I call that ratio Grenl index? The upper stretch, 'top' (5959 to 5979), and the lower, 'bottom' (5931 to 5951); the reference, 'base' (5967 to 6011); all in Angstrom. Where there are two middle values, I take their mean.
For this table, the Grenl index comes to 0.98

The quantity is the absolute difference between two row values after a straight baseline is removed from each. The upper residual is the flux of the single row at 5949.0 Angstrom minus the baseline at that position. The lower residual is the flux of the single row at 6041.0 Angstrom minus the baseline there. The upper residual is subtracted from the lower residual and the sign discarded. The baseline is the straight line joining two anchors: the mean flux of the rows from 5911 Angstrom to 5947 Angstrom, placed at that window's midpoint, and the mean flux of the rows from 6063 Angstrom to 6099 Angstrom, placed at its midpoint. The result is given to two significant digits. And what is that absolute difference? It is 0.39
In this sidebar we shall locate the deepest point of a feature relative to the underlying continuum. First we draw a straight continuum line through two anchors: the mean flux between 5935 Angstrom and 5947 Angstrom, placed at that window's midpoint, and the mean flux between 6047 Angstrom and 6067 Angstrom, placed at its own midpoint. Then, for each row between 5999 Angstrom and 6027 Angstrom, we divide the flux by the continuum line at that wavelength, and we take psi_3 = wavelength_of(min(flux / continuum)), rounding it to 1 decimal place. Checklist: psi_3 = 6025.0 Angstrom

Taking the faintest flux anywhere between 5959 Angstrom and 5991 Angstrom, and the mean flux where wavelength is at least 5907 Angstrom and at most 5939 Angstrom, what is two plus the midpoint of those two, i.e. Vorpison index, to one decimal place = 12.0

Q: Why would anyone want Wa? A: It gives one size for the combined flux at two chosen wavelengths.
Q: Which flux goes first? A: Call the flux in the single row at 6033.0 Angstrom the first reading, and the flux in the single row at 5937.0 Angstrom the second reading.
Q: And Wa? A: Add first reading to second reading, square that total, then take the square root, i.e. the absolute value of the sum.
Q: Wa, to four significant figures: 20.73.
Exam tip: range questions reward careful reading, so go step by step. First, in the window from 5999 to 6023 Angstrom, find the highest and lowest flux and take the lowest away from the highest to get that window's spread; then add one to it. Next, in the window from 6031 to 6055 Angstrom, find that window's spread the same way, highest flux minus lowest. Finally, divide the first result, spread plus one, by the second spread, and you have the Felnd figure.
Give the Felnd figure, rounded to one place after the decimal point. 3.4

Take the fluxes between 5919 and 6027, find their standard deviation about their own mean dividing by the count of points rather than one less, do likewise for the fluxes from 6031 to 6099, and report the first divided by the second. 0.98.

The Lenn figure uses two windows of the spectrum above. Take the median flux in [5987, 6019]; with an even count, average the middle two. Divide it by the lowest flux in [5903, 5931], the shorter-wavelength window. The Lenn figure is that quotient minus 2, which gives -0.92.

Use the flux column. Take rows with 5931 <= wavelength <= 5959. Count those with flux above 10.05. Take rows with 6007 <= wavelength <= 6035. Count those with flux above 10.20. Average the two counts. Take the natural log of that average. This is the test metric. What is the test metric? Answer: 1.10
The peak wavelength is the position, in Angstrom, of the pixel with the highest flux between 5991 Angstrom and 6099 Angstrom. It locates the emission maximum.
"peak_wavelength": 6089.0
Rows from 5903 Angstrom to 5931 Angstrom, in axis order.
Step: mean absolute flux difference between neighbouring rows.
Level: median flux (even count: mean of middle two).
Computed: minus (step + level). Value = -10.7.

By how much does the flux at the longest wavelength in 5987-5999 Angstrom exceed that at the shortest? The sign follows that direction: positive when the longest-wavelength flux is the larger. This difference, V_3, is -1.0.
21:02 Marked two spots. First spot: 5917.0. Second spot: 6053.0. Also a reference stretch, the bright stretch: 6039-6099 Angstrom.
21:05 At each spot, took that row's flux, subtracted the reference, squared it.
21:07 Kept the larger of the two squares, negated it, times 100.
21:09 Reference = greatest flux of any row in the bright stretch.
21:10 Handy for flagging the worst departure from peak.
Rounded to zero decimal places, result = -157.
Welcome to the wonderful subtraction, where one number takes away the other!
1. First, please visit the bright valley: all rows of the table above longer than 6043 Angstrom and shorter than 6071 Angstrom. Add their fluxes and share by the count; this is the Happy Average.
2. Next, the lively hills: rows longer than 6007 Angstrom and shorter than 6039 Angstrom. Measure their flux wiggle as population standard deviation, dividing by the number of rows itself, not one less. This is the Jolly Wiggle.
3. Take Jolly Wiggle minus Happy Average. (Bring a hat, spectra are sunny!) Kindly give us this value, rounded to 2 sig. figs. -9.7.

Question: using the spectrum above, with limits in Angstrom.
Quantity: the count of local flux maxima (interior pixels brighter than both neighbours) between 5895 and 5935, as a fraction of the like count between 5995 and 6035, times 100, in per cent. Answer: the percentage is 200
